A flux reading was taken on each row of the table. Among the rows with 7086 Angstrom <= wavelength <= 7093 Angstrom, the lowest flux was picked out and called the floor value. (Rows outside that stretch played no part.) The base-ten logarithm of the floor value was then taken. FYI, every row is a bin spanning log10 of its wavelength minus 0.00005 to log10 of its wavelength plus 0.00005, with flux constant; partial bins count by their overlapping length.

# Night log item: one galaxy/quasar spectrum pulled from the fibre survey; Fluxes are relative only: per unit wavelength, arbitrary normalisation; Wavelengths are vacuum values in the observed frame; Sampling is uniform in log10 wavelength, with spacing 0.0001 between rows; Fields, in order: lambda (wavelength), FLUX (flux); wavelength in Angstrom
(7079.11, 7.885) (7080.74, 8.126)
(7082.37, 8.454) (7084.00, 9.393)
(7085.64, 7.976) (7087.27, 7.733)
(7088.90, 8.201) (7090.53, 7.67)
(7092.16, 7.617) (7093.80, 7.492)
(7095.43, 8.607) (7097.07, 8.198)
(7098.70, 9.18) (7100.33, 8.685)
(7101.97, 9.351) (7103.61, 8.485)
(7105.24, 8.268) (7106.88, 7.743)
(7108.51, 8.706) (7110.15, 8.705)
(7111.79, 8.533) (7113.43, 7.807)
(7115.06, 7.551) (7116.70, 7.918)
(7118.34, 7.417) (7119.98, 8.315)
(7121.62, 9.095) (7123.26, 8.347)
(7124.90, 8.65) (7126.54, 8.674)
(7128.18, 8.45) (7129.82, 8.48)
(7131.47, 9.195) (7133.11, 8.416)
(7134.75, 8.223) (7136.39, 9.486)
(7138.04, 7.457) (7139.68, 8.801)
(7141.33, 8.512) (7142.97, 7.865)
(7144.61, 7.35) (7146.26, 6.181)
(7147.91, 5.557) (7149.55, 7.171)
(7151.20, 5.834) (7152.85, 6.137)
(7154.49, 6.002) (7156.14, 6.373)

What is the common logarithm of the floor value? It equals 0.88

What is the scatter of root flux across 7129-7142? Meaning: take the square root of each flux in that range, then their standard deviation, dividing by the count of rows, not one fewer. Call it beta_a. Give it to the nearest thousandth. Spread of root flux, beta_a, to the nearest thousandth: 0.099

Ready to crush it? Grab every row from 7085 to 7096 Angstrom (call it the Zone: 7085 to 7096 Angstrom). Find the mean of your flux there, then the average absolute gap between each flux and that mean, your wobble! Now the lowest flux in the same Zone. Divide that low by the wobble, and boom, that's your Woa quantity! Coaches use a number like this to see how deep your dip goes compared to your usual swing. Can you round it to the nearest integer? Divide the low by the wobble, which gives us 24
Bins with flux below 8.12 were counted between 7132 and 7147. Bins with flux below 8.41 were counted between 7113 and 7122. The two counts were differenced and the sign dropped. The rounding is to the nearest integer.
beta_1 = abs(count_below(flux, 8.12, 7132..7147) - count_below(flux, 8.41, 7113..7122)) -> 1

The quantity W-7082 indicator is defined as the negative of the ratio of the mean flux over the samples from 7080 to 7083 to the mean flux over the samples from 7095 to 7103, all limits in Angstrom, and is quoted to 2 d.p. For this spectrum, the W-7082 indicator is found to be -0.94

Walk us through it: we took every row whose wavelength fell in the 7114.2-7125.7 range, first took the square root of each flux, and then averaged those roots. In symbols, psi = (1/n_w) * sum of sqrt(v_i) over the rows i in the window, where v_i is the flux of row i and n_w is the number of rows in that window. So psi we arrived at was 2.86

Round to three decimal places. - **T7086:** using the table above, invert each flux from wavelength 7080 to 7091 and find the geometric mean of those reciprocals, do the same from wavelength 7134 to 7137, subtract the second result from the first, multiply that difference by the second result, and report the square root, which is 0.031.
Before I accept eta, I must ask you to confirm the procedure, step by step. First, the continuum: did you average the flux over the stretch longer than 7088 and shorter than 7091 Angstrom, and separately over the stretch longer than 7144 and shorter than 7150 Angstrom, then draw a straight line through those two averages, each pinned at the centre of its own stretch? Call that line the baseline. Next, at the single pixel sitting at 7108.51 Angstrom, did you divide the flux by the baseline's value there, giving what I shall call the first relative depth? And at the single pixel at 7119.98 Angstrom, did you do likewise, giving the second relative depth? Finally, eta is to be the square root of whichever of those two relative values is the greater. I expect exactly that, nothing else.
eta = 1.08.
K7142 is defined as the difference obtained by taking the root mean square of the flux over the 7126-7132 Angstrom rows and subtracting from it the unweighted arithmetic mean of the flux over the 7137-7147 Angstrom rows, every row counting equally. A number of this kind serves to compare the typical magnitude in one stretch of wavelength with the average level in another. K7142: 1.0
